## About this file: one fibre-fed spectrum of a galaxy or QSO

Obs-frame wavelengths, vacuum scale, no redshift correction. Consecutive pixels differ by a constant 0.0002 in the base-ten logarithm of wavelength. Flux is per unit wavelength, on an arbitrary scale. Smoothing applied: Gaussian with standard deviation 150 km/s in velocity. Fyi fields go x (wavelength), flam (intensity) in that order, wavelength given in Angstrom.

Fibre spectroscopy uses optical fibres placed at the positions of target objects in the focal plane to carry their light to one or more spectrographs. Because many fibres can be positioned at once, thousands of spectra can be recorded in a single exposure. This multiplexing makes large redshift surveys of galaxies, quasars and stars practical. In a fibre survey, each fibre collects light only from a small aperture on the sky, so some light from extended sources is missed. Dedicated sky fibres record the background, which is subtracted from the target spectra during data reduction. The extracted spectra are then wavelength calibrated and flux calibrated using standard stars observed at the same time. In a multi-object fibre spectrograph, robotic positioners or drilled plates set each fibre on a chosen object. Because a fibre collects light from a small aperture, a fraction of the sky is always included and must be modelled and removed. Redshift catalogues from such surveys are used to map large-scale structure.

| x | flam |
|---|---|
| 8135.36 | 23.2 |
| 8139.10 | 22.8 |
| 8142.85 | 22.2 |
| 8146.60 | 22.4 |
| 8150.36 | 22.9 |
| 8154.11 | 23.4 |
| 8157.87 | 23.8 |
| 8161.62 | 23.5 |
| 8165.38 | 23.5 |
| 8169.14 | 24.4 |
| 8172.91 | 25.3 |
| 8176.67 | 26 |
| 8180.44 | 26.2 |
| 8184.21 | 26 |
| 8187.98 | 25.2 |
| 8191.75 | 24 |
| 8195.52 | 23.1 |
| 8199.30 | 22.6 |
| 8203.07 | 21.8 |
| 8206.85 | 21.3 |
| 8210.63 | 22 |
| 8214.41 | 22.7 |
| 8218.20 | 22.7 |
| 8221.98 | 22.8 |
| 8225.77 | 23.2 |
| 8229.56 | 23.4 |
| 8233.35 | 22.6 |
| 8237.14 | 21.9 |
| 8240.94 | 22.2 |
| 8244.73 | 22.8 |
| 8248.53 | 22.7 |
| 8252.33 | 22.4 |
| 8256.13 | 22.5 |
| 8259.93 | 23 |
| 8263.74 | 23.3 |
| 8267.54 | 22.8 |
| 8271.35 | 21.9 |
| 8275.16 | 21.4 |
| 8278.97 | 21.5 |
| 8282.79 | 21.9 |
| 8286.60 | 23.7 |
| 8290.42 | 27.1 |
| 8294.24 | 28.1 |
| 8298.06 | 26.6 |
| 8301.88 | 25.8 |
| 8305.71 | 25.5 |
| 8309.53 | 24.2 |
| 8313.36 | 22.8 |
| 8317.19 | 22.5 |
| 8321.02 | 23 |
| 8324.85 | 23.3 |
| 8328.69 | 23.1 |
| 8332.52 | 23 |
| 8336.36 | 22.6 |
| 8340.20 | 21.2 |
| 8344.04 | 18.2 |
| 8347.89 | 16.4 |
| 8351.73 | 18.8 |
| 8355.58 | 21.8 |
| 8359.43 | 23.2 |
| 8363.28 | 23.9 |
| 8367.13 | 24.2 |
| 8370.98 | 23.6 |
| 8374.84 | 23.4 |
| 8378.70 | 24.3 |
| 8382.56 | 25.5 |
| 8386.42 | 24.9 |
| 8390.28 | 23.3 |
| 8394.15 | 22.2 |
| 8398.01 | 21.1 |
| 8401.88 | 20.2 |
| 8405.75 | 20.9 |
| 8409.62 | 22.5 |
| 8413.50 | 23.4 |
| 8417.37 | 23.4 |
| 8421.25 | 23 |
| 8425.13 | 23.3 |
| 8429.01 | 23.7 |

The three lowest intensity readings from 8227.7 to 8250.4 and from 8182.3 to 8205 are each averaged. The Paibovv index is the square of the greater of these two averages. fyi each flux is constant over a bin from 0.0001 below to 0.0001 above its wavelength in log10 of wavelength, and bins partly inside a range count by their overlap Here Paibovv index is 506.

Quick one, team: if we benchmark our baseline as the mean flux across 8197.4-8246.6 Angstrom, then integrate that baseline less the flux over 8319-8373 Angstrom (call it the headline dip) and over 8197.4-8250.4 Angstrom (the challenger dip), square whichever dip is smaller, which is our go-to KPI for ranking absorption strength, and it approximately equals 1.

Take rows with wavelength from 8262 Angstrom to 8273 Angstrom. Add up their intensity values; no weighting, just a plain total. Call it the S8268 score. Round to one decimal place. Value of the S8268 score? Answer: 68.0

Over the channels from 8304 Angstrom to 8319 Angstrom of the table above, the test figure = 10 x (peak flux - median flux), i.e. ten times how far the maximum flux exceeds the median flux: 20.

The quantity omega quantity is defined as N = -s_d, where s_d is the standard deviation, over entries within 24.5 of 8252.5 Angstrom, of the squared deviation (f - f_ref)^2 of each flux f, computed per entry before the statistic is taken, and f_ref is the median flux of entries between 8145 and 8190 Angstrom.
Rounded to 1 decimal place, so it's -1.9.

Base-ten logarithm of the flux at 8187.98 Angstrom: 1.40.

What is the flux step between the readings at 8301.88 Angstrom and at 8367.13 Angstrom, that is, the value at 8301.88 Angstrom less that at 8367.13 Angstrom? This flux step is 1.6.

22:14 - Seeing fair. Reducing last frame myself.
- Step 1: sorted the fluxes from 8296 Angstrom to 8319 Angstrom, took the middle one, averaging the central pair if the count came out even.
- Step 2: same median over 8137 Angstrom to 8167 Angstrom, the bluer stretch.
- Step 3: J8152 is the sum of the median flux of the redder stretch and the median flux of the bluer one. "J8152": 48.0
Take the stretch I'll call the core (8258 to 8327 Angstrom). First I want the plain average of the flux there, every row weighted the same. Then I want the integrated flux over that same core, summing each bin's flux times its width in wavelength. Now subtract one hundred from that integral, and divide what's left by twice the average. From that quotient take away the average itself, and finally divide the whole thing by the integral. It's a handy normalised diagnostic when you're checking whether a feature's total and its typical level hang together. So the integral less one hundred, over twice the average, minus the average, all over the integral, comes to 0.0052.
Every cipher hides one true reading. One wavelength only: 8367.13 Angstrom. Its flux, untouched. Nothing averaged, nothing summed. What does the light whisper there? 24.2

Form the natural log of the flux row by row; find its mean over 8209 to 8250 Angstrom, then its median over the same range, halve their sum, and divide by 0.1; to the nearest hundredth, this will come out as 31.21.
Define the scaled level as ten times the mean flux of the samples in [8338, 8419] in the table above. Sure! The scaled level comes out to 222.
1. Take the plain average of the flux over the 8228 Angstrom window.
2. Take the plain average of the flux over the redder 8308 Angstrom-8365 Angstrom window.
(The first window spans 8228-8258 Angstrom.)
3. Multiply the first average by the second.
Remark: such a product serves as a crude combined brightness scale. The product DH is 493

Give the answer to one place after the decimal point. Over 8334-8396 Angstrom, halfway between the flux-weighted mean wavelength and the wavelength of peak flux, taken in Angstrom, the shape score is 8374.5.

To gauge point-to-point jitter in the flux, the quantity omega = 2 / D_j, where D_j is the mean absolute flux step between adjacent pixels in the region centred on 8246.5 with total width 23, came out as 7.1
